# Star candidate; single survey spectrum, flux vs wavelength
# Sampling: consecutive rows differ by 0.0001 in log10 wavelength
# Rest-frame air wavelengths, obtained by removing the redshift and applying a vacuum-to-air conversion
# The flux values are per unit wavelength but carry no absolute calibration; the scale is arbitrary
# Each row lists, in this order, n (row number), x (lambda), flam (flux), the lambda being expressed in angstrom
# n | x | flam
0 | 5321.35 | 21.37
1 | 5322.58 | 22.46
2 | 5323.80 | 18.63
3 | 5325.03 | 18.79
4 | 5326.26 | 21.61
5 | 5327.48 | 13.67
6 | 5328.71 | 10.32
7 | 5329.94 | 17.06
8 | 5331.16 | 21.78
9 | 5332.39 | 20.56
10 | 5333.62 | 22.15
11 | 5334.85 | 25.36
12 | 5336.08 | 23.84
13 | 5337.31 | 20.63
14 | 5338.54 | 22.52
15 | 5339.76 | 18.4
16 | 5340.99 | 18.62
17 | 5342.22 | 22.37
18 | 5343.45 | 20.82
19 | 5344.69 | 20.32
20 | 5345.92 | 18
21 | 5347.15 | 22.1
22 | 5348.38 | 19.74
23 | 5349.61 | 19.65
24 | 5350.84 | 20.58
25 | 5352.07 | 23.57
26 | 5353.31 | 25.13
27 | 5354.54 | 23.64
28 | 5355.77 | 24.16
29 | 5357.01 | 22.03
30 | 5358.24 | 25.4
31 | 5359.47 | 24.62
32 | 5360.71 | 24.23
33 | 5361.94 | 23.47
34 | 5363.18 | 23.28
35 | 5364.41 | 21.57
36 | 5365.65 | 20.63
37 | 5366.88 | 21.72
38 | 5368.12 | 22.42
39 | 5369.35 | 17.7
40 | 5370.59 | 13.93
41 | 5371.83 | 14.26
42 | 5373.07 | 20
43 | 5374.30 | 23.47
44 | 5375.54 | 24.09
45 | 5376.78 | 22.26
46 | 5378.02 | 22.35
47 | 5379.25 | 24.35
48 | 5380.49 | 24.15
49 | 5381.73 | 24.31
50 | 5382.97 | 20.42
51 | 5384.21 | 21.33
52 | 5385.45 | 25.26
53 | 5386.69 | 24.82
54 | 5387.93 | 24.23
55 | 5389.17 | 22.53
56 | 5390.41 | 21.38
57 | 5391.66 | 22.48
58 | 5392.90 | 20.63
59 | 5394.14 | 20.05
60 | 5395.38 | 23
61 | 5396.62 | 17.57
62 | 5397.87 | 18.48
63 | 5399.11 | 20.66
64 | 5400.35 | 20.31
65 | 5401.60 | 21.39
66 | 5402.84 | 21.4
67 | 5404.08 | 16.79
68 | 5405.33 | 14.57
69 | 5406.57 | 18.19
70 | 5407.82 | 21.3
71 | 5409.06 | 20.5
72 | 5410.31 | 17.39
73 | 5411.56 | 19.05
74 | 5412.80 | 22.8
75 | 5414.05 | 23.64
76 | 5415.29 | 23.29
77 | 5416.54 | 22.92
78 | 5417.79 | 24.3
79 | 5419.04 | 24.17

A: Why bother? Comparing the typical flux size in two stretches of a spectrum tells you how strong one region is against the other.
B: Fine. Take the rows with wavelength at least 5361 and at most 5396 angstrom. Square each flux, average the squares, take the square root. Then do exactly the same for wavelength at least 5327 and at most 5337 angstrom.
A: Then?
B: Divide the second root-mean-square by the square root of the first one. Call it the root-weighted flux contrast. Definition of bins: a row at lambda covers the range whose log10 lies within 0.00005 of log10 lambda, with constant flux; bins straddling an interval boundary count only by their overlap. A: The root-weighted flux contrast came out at 4.26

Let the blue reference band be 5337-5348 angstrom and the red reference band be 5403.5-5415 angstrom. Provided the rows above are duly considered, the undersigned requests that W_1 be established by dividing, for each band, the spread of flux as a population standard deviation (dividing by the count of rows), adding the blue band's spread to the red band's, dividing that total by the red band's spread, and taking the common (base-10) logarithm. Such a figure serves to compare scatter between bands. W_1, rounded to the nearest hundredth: 0.20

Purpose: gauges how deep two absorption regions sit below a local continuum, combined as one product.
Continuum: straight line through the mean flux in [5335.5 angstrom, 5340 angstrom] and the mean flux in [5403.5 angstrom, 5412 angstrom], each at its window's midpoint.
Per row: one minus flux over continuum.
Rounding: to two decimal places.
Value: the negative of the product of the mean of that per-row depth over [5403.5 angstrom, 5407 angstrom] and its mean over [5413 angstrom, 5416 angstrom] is 0.03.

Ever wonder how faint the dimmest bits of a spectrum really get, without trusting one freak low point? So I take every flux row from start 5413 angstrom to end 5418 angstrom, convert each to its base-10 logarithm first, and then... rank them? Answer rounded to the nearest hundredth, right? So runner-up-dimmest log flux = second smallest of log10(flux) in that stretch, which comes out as 1.37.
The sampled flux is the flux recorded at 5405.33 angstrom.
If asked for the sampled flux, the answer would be 14.57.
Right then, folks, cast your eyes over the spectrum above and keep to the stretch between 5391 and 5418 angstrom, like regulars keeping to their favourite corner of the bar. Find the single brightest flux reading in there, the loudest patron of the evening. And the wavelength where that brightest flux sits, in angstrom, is 5417.79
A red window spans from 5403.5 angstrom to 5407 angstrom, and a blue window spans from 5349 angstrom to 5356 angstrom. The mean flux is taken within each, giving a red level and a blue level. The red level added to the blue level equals 39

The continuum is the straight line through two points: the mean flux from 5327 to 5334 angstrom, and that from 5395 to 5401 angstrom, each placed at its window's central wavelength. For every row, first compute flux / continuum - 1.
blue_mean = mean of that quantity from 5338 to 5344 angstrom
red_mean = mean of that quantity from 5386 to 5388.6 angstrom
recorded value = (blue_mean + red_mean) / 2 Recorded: 0.20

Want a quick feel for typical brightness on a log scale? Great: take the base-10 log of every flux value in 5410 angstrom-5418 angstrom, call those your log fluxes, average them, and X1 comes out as 1.34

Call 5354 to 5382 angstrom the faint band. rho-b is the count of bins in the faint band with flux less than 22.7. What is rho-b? 11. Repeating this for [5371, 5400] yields 14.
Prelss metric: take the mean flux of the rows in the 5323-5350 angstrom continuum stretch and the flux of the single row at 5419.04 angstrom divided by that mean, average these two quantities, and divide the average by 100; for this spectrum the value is 0.105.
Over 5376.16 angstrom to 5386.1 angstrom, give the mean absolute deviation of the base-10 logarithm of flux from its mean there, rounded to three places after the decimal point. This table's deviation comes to 0.028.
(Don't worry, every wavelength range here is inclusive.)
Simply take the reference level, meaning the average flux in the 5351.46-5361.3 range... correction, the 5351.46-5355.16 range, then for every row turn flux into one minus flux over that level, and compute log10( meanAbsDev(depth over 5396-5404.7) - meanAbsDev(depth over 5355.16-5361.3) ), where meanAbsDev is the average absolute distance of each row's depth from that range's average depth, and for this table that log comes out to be -1.5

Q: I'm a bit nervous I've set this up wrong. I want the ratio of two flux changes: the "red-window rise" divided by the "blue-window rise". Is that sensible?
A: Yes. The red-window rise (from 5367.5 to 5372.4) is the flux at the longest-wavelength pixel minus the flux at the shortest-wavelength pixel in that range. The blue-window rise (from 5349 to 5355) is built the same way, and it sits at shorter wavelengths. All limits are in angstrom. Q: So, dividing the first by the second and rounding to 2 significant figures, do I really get -2.0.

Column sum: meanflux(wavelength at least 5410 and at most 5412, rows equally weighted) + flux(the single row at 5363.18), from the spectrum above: 41.5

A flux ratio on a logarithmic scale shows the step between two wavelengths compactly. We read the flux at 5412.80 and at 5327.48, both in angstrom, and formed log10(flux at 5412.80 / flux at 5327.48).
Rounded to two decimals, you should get 0.22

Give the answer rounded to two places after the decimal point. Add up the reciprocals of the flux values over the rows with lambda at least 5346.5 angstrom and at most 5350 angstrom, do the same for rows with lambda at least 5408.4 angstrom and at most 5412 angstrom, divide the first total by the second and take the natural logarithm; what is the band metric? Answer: -0.08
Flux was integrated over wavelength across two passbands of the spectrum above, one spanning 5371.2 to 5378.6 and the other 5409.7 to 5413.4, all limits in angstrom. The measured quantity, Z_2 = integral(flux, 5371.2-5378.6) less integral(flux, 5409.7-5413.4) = 83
